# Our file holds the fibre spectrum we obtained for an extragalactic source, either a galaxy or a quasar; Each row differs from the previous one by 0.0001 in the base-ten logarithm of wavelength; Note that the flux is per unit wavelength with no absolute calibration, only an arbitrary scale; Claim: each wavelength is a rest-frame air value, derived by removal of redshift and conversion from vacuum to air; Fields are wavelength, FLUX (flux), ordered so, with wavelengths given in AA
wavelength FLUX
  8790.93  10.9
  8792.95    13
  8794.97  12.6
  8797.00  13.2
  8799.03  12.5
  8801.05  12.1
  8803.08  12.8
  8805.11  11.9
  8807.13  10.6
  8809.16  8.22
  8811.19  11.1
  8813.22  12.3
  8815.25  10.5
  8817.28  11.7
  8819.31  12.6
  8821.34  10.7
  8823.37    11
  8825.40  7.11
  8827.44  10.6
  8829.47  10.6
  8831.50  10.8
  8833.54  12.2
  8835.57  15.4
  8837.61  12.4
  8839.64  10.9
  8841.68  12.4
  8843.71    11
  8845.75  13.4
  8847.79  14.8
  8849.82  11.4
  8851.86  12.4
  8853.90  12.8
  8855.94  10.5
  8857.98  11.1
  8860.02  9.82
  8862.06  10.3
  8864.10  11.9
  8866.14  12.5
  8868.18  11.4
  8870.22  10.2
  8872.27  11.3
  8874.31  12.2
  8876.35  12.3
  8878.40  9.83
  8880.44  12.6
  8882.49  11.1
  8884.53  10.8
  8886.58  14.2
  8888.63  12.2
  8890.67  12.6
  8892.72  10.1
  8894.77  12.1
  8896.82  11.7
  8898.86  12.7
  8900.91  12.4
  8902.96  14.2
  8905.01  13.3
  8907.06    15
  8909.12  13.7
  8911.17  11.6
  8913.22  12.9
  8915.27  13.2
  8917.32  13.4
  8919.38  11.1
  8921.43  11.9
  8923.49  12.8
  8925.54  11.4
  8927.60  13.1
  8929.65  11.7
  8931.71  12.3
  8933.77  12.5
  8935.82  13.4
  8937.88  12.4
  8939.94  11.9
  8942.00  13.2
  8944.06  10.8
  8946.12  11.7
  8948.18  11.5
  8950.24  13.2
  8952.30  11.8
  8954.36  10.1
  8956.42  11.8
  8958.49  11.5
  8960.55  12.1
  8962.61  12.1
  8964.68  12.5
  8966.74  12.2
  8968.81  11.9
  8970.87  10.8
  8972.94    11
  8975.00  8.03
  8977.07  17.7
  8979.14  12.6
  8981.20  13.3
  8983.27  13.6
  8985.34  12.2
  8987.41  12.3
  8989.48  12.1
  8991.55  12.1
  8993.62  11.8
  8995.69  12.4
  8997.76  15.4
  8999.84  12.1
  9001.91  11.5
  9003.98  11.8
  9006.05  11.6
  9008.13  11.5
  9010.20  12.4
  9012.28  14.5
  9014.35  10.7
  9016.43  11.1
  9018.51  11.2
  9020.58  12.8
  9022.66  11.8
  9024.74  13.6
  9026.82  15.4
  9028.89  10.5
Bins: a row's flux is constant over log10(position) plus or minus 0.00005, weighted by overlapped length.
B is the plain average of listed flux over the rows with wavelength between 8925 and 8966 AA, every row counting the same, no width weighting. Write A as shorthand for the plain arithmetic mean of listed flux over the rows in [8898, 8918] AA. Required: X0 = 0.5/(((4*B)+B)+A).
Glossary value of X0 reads 0.0068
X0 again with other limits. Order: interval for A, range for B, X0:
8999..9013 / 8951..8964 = 0.0071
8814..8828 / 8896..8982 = 0.0069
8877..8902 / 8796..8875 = 0.0072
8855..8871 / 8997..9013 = 0.0068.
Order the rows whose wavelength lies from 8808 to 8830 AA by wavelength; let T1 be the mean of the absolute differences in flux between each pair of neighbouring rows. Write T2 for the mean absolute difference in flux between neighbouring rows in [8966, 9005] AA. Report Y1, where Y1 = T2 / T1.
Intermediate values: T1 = 1.76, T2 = 1.7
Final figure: 0.95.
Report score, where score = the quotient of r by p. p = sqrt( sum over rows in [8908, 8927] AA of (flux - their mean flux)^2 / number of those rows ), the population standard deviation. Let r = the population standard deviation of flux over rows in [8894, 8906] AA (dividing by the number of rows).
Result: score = 0.9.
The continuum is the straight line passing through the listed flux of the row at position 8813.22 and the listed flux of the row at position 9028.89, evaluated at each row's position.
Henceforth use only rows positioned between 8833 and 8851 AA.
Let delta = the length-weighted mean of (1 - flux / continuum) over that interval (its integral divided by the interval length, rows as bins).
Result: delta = -0.05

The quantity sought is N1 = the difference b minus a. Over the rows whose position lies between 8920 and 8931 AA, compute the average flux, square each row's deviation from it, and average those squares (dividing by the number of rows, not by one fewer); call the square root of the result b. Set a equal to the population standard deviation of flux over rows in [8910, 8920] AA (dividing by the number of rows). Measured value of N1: -0.26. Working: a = 0.9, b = 0.66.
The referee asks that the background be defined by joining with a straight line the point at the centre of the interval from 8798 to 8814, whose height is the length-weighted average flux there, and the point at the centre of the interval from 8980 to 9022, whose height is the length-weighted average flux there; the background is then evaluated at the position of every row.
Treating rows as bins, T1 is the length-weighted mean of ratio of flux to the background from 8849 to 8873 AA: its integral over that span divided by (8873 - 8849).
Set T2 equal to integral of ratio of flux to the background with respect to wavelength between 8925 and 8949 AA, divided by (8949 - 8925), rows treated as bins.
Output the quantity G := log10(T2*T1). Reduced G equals -0.009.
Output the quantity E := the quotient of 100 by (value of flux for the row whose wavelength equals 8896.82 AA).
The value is 8.5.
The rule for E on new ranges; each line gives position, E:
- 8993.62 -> 8.5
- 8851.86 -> 8.1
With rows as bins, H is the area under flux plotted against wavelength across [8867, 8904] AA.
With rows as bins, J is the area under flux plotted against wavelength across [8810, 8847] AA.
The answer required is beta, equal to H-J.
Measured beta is 15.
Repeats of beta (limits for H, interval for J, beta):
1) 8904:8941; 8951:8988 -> 20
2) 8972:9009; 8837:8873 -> 38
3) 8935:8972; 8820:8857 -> 8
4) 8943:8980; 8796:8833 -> 26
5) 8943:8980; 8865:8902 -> 2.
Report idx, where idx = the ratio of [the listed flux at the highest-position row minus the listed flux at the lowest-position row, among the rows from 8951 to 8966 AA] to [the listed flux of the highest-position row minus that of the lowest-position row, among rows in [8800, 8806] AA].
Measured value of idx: -3.5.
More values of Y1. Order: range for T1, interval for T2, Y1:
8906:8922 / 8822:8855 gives 1.58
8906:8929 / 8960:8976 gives 0.61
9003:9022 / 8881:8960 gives 1.06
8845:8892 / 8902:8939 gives 0.81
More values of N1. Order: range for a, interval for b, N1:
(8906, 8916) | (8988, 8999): 0.23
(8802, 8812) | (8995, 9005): -0.13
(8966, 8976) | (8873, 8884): -0.45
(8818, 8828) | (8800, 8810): -0.18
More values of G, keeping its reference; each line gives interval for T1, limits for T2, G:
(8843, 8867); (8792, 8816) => 0.019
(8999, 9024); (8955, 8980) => -0.022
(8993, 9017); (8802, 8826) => -0.023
